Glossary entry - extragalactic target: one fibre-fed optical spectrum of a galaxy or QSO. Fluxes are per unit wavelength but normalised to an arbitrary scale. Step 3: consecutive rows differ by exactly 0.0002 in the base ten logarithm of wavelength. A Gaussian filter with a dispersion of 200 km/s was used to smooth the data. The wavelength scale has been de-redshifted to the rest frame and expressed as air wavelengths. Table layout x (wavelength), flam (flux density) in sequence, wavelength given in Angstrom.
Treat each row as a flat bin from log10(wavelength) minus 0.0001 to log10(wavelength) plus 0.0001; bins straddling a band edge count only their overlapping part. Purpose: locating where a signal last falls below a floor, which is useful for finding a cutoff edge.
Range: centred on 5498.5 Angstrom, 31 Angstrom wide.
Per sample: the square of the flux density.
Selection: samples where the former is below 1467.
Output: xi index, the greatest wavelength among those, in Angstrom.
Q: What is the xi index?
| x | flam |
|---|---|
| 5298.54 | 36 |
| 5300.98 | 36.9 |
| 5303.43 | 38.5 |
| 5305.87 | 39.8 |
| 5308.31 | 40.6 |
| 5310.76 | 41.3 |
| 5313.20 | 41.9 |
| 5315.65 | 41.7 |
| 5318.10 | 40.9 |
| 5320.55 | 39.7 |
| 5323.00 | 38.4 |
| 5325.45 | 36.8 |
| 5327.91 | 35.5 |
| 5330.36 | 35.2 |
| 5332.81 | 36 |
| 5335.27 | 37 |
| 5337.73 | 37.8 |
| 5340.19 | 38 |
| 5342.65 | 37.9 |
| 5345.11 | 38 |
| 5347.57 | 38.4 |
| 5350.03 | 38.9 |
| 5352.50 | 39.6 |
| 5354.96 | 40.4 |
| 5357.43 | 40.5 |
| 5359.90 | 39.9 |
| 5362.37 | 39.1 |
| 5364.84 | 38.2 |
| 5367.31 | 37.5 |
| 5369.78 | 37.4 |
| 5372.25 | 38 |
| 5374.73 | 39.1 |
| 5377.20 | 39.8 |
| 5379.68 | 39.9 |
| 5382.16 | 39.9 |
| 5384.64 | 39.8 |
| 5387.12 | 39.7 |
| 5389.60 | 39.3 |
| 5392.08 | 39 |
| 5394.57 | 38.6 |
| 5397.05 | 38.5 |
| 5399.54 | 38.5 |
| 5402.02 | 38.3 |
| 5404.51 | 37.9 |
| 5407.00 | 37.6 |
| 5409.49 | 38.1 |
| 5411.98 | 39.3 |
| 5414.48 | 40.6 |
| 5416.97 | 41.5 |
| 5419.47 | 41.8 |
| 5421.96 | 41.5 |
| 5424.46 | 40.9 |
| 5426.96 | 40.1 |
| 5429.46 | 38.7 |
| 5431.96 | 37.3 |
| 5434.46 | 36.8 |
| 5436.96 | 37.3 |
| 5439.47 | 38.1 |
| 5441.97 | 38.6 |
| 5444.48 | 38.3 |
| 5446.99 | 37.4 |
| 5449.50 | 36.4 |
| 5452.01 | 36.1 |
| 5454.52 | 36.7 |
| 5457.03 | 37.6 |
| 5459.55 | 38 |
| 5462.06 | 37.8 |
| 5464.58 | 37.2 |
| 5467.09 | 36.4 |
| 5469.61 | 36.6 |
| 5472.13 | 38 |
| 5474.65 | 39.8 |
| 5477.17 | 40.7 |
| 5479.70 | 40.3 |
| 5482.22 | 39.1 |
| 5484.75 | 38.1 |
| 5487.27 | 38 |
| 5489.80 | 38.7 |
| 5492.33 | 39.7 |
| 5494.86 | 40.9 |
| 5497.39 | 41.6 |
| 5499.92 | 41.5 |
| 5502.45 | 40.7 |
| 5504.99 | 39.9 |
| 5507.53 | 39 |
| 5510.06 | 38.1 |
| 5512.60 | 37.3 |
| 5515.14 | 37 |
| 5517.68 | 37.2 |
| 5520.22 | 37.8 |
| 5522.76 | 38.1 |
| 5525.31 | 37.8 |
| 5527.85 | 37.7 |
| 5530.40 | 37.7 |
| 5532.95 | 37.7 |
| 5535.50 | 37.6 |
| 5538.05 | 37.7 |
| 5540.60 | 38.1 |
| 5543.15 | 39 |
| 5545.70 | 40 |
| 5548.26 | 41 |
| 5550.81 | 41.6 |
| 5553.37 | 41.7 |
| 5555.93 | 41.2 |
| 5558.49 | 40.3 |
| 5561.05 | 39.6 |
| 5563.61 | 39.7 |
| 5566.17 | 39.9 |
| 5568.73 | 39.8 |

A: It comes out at 5512.60 Angstrom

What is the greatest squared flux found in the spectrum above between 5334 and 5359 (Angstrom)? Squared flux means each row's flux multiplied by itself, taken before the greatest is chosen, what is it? 1640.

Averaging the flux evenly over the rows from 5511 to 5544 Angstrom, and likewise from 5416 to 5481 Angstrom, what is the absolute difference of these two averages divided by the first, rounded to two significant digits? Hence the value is 0.019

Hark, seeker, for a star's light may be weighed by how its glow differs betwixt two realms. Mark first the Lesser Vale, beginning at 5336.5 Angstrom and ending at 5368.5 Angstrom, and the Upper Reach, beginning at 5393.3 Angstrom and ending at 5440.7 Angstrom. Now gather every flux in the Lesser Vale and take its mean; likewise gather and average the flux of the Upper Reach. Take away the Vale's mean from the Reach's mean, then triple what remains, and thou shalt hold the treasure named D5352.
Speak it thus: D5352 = 1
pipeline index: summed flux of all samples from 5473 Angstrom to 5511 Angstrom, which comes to 596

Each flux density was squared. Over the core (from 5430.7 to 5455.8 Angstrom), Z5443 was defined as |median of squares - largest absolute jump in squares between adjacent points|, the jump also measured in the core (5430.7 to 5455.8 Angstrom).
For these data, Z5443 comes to 1317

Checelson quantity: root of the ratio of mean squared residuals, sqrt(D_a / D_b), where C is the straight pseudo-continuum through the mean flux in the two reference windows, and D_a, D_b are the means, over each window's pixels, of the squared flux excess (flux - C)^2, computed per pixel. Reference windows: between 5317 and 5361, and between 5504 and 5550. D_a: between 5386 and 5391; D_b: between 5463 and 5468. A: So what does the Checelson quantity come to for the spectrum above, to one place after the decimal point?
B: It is 0.8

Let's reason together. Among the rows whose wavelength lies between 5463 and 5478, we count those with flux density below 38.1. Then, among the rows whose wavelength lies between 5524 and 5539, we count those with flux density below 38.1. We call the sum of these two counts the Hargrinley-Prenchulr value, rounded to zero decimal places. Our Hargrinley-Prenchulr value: 10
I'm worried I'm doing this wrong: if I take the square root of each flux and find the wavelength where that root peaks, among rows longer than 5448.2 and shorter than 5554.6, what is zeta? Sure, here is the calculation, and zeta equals 5553.37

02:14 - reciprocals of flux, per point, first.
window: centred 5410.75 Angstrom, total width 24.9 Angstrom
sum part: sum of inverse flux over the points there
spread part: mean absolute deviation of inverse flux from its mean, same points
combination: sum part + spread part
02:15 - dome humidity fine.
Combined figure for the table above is 0.3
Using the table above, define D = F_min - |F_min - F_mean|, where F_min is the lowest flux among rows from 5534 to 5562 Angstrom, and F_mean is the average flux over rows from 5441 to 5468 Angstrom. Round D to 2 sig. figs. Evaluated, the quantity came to 37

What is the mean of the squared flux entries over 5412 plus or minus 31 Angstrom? 1531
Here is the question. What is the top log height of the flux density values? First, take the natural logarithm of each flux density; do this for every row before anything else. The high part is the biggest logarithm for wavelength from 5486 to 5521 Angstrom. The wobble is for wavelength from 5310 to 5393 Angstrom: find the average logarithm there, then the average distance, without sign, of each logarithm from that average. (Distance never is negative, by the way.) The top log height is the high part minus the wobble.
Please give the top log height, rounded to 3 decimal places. 3.694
